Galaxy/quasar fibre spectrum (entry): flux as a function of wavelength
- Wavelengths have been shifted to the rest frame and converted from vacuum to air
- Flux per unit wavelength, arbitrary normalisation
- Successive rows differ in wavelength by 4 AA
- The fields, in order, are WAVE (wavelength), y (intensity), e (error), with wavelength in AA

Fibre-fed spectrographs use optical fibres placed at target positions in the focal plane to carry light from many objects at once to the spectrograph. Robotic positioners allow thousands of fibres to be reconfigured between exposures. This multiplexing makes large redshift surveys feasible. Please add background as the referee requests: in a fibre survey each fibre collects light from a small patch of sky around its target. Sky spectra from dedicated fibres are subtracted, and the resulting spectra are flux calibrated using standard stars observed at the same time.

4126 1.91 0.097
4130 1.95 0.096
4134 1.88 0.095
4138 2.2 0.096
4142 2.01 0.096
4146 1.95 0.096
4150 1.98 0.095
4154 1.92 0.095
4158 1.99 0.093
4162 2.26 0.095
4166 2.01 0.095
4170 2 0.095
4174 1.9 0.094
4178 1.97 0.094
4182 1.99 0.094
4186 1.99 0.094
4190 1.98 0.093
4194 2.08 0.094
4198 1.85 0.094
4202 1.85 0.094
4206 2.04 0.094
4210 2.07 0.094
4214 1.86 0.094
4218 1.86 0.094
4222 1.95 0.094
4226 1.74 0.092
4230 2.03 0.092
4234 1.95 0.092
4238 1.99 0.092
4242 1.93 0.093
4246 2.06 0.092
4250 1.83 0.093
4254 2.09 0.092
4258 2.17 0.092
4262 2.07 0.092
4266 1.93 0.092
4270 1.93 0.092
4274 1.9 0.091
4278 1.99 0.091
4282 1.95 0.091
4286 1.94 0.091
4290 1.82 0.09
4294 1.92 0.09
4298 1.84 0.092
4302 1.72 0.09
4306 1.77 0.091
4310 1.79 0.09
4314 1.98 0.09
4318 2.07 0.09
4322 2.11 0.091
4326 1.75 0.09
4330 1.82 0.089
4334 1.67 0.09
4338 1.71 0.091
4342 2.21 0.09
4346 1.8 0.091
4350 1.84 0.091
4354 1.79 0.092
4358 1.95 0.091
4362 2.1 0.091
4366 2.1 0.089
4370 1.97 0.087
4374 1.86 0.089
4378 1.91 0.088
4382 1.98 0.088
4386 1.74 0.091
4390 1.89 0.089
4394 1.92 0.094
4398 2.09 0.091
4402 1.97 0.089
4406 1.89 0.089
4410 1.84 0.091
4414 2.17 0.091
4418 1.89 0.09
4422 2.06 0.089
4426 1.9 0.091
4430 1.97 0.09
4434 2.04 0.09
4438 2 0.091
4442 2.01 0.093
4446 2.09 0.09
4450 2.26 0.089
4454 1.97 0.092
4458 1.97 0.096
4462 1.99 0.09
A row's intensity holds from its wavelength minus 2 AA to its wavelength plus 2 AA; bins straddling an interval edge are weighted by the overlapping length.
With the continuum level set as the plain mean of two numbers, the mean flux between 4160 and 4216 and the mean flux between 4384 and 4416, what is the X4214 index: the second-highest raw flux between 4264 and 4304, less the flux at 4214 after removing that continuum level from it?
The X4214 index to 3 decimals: 2.054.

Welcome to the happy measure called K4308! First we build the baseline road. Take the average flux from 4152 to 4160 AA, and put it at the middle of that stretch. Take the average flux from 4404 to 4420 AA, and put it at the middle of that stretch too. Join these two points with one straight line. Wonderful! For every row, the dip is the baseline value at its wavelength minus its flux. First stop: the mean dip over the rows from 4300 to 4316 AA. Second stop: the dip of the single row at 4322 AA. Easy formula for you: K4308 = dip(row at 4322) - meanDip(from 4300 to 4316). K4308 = -0.30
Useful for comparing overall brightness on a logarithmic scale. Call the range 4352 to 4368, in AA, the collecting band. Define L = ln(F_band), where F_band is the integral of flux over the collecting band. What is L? 3.5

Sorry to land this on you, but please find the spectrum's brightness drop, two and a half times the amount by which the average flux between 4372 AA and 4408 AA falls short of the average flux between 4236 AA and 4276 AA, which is 0.18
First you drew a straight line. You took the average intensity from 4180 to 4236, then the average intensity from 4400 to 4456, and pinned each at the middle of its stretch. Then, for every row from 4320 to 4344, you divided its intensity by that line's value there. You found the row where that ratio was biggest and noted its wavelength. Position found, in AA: 4342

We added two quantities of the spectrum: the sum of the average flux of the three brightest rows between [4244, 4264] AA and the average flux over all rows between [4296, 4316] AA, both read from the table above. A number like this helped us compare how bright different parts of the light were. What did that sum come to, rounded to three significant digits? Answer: 3.93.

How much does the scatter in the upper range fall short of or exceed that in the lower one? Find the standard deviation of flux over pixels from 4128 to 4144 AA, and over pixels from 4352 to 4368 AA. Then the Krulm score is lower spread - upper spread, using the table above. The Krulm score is -0.01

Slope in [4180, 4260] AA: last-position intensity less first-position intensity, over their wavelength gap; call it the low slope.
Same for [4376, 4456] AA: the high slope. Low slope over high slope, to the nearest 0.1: 3.0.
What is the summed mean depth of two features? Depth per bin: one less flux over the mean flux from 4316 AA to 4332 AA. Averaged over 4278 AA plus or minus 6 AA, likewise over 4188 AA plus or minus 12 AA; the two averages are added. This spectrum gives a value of -0.025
